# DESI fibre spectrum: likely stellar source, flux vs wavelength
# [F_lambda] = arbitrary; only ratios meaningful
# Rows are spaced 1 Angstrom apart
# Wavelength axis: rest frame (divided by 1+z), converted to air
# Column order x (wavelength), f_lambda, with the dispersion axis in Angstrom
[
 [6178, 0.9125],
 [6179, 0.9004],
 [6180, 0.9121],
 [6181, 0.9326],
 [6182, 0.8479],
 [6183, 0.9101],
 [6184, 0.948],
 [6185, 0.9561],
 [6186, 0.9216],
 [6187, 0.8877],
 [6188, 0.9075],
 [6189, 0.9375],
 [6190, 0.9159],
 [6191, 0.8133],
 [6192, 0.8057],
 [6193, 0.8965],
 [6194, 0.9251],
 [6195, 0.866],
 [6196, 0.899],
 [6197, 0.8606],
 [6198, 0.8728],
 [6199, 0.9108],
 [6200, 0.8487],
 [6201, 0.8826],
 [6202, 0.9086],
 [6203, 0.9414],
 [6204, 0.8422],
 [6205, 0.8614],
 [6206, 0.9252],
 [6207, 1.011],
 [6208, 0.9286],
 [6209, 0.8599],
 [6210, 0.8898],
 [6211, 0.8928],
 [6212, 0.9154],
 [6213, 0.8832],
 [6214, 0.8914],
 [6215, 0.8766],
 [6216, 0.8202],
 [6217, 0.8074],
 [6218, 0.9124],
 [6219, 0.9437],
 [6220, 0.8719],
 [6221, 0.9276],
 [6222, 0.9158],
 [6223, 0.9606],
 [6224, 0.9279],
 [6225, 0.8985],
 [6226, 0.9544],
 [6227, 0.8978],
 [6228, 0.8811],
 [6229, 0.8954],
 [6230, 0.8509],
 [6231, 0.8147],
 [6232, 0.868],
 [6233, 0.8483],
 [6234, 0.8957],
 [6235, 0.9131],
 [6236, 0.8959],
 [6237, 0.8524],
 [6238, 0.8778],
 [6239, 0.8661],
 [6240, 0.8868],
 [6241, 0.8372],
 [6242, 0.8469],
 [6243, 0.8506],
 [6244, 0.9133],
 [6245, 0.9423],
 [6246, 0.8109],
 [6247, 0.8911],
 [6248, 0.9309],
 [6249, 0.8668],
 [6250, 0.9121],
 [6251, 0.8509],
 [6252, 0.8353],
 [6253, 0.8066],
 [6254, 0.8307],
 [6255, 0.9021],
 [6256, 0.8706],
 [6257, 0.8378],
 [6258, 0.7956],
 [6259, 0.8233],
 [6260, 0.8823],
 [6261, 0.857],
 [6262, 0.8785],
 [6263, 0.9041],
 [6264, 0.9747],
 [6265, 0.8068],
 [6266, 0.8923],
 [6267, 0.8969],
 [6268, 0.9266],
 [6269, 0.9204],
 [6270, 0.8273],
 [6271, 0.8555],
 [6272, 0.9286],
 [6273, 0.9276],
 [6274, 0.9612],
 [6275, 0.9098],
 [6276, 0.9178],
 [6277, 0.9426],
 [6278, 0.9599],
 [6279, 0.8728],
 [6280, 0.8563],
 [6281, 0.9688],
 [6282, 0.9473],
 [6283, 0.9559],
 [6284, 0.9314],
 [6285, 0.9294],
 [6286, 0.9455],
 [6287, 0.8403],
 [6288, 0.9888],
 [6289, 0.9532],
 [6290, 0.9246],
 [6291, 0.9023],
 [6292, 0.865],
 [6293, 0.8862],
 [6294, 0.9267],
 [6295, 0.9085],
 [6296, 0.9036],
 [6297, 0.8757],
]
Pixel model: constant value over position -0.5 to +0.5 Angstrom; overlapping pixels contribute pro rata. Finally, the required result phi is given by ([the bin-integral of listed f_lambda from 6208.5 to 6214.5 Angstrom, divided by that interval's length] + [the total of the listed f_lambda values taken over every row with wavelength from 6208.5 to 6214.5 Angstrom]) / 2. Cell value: 3.11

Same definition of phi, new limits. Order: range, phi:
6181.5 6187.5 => 3.19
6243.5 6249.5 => 3.12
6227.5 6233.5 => 3.01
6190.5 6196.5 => 3.04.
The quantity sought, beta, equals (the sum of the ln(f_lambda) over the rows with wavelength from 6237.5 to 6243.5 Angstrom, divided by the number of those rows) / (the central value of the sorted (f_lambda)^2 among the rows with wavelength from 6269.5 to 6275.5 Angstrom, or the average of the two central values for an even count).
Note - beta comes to -0.18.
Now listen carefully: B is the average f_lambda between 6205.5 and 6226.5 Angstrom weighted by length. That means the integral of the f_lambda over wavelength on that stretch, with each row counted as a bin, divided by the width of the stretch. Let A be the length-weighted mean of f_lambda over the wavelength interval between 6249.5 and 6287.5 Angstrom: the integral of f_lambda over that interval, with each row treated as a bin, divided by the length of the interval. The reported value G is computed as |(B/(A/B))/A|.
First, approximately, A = 0.892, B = 0.91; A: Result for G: 1.03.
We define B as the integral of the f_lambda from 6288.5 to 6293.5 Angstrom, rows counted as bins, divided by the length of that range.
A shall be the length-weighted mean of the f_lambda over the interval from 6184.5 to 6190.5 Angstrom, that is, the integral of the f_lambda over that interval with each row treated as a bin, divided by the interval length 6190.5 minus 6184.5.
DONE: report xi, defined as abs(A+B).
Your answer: 1.83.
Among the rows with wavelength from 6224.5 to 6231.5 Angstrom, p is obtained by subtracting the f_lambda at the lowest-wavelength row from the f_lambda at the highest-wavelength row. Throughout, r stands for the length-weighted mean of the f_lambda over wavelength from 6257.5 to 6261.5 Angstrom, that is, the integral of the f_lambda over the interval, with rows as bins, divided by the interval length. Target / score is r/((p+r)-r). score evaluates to -10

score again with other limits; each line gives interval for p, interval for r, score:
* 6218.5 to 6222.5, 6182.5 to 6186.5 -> -33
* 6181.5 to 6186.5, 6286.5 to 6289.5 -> 13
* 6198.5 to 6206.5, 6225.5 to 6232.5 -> 61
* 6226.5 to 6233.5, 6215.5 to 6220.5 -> -18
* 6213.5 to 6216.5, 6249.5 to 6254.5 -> -12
